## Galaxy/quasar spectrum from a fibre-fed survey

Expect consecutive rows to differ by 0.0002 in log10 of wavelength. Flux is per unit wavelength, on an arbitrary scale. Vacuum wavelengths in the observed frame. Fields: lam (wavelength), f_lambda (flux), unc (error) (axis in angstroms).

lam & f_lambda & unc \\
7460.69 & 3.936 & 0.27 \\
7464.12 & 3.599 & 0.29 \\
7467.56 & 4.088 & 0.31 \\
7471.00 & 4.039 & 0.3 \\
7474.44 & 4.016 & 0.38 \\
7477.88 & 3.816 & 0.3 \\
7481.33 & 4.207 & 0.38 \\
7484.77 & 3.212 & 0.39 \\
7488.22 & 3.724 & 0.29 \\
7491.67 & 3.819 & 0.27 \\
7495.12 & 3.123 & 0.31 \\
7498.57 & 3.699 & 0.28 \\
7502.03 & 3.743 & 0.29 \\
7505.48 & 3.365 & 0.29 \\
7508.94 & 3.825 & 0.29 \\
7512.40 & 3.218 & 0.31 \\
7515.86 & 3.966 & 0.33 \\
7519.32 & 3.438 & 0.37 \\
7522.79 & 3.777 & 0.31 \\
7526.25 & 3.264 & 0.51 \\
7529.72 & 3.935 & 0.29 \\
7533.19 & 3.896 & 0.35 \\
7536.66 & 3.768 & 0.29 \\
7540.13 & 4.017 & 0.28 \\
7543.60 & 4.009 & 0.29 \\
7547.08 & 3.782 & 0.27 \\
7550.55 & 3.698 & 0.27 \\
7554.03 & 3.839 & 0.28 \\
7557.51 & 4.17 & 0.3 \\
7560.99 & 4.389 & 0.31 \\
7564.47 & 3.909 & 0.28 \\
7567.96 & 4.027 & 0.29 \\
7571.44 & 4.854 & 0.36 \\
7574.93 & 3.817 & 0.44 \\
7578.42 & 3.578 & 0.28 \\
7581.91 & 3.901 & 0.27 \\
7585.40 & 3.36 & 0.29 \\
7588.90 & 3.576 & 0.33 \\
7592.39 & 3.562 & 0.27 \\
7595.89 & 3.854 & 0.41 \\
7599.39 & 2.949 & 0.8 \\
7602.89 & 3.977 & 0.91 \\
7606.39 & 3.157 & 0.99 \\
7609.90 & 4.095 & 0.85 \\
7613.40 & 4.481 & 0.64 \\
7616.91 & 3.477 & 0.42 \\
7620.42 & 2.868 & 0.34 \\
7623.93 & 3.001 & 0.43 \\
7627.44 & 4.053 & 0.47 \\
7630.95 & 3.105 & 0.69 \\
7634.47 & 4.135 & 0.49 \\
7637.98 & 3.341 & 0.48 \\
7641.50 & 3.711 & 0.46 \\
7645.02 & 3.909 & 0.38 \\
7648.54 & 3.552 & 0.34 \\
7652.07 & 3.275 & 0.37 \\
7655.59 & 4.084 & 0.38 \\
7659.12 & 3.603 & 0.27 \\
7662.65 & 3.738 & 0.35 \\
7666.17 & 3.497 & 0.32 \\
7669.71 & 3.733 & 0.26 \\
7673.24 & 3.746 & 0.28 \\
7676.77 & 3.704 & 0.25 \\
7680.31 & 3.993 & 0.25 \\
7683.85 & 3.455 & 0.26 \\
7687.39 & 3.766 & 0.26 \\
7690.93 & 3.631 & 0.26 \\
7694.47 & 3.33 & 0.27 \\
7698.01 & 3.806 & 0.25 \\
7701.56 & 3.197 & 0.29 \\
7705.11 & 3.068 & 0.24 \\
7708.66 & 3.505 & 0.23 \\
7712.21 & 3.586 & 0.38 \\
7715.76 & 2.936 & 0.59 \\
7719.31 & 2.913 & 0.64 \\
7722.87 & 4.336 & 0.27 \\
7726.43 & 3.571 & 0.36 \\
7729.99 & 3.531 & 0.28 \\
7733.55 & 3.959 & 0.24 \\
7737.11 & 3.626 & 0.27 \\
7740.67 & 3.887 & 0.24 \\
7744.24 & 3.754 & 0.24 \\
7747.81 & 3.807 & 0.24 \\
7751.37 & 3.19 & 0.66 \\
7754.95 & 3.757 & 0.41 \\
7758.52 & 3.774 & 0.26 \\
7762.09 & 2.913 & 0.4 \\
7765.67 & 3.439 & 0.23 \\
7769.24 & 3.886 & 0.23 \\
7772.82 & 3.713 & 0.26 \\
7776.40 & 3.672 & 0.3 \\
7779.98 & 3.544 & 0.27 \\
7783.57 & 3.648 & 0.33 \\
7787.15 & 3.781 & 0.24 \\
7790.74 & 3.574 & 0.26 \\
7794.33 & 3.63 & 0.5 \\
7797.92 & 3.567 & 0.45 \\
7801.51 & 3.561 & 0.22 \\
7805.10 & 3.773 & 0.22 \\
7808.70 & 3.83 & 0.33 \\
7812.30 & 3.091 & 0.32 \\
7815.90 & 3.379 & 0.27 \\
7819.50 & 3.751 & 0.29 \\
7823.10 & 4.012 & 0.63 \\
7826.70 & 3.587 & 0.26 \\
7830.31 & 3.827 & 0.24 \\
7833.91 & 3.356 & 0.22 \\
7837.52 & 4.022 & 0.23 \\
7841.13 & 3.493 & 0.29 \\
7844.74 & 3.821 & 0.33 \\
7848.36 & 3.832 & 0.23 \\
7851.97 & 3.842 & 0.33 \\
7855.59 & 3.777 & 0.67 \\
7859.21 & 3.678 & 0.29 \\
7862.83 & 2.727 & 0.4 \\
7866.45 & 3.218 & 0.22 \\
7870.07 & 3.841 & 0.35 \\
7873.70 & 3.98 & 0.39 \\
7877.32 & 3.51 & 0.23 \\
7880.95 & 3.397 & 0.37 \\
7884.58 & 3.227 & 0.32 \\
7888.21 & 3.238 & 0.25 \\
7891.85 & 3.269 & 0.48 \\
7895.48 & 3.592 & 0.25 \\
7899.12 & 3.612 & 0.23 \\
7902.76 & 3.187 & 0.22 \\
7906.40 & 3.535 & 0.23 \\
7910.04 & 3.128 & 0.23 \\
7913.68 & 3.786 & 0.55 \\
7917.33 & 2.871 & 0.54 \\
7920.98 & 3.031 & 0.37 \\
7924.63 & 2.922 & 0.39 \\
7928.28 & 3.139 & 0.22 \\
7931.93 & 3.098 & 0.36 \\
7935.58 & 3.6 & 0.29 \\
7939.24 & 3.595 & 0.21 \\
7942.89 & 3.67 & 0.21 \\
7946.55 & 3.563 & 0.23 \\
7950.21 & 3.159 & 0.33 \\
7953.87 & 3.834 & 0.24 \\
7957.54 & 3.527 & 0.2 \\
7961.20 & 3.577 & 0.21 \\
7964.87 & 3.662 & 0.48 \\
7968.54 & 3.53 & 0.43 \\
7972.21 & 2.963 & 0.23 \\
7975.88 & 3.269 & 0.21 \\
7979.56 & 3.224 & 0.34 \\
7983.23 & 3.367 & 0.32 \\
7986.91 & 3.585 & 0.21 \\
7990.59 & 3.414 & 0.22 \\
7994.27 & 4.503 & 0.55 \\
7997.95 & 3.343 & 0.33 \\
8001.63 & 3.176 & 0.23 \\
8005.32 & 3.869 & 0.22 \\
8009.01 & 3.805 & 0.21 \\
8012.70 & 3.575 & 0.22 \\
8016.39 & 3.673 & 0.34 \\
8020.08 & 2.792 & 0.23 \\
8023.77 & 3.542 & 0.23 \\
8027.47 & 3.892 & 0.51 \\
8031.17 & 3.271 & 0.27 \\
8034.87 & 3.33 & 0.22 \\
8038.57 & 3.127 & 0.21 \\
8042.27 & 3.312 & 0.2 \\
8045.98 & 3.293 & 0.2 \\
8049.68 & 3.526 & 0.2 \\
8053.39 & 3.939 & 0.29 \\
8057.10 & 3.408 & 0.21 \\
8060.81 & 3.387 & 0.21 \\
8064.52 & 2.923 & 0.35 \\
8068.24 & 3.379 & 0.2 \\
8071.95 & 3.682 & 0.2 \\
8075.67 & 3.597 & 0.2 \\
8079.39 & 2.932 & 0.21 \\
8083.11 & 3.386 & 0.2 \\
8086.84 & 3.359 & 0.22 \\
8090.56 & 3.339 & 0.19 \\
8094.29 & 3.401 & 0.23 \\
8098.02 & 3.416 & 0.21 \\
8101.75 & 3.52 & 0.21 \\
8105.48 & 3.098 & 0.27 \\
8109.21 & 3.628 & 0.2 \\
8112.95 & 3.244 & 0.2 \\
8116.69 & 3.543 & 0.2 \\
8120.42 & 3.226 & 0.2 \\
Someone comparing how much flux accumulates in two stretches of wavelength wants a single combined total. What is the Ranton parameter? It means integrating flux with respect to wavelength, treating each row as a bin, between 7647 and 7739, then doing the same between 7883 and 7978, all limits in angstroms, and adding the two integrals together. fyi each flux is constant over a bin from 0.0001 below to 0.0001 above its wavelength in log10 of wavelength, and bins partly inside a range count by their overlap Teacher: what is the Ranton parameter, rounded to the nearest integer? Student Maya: 650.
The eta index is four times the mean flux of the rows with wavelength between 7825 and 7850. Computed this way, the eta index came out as 14.8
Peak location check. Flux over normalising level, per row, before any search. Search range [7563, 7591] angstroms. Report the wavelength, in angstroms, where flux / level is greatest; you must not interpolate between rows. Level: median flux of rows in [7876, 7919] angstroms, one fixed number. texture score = 7571.44 angstroms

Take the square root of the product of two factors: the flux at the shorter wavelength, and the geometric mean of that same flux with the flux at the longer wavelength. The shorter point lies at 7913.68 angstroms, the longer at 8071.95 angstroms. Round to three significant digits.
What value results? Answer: 3.76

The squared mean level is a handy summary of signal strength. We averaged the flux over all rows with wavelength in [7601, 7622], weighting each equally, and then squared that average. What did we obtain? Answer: 13.5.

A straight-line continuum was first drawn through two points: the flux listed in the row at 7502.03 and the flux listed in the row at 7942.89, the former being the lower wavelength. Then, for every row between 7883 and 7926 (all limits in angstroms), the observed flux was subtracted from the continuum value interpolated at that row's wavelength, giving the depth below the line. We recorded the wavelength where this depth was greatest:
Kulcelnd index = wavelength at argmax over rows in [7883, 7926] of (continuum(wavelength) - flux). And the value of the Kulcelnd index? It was 7917.33 angstroms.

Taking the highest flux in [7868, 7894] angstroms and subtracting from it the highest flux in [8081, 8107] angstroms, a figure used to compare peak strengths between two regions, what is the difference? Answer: 0.46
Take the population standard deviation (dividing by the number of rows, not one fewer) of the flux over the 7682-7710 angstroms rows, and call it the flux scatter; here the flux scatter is 0.246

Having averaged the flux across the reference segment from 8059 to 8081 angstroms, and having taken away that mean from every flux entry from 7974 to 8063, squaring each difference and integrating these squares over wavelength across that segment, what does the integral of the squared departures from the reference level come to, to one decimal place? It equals 12.5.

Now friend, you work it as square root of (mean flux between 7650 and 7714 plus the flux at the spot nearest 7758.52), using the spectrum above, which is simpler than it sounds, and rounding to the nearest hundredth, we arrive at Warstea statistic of 2.71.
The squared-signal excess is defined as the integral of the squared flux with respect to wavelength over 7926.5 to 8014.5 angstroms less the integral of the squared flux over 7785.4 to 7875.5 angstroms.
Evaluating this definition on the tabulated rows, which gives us -112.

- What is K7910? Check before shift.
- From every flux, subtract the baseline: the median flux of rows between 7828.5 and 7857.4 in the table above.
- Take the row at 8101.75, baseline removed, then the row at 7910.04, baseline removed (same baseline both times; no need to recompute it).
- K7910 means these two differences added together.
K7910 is -1.0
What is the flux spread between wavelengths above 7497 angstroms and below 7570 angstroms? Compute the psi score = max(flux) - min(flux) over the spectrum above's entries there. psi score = 1.2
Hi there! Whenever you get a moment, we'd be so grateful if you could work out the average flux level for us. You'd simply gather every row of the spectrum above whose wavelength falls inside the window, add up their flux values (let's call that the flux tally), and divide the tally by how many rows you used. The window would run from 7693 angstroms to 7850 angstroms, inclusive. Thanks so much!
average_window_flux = 3.6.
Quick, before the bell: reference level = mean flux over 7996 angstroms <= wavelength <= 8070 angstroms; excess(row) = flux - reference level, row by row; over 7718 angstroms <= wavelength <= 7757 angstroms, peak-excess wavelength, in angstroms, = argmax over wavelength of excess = 7722.87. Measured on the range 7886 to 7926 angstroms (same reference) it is 7913.68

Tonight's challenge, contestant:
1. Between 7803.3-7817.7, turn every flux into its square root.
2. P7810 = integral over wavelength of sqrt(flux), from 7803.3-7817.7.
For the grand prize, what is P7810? 27.0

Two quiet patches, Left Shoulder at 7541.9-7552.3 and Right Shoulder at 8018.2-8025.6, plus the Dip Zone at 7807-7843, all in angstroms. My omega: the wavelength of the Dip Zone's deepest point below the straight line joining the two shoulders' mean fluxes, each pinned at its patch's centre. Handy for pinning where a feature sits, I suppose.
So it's 7812.30 angstroms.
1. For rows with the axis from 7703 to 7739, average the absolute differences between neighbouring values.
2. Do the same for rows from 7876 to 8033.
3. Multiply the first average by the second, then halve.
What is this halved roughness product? 0.077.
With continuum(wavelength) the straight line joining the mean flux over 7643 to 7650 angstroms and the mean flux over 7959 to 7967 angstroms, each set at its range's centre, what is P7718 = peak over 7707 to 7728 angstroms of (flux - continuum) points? 0.63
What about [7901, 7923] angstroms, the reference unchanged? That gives 0.15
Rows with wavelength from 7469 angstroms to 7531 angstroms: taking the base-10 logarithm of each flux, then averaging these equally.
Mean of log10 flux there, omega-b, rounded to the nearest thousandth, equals 0.564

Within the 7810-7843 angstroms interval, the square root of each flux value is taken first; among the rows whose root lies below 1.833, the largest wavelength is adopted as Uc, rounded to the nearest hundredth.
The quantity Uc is 7833.91 angstroms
